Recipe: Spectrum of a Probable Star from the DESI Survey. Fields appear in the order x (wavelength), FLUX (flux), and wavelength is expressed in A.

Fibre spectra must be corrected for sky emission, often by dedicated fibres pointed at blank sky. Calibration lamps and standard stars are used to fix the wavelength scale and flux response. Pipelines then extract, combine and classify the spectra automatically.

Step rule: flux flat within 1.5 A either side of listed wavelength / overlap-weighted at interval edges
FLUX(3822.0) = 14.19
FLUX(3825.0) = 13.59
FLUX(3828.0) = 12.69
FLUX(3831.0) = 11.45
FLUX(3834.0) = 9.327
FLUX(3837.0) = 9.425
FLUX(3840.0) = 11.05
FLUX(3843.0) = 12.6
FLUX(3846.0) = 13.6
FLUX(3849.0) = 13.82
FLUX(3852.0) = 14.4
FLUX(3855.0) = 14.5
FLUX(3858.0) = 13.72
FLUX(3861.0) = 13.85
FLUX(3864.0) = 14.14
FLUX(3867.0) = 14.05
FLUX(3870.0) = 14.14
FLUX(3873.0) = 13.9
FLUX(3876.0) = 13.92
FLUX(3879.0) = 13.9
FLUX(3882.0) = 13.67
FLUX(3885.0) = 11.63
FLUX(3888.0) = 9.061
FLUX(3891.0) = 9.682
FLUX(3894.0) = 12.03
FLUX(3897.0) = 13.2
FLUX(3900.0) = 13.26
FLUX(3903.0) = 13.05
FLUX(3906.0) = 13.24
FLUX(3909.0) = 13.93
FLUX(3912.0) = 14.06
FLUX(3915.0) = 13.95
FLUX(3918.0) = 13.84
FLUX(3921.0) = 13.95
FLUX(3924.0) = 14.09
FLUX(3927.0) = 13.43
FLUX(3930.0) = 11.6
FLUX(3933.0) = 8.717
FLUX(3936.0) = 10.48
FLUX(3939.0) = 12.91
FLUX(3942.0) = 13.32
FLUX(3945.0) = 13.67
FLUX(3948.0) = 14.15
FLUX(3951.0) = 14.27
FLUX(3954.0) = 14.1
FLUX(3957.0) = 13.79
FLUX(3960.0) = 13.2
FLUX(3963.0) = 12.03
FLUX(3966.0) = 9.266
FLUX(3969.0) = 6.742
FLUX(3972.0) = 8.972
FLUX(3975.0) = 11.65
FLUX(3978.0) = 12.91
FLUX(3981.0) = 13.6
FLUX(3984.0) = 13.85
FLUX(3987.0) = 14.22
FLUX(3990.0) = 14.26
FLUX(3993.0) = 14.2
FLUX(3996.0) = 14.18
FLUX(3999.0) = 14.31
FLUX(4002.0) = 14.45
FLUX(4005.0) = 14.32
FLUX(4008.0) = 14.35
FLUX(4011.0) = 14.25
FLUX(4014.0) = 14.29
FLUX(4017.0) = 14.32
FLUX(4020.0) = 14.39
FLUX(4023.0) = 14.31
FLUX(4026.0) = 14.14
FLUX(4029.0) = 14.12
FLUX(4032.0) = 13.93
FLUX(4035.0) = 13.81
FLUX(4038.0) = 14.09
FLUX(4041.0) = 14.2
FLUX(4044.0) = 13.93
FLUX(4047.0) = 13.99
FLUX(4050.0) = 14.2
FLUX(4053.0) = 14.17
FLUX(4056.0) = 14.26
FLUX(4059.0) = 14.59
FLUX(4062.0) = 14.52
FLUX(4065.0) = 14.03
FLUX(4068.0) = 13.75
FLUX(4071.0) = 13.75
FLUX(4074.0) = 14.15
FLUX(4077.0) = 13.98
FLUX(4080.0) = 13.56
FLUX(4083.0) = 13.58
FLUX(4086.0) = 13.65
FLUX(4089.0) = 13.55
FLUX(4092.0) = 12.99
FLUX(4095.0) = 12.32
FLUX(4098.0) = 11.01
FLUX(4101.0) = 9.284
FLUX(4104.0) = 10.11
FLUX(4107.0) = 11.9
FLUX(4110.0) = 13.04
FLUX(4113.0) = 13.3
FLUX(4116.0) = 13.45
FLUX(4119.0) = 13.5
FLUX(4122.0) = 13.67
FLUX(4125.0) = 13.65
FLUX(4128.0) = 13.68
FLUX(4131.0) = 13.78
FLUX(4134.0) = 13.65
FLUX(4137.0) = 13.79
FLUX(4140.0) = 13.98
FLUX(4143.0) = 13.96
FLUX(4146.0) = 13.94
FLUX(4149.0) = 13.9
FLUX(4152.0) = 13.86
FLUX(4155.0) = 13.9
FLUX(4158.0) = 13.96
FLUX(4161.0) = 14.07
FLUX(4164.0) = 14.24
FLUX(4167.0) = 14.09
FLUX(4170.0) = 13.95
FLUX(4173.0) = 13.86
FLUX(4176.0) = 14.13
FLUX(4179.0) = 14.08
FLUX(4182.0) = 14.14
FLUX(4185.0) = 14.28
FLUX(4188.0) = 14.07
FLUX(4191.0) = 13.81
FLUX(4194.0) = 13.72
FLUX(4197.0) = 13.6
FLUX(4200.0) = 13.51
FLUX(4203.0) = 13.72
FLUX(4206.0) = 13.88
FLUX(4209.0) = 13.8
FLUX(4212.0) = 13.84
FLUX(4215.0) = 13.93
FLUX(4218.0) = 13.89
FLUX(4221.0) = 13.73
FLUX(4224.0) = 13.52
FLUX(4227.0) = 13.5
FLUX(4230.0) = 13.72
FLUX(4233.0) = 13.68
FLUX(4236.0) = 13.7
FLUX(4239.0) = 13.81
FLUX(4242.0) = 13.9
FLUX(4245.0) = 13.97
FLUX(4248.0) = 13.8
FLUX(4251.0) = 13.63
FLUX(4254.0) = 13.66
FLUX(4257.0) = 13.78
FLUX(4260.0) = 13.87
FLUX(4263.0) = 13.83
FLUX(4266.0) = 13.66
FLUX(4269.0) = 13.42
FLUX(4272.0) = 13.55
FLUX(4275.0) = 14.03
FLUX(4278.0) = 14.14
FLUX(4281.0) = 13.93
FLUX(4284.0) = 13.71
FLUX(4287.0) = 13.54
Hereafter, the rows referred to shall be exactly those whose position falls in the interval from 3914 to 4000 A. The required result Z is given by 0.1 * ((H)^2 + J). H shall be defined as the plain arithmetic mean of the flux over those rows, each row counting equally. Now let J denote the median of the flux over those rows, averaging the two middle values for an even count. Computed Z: 17.6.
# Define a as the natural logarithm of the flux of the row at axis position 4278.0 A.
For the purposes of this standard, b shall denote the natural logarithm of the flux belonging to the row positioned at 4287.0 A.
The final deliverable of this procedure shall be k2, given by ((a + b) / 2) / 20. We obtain 0.131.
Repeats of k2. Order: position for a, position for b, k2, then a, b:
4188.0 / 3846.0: 0.131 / 2.64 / 2.61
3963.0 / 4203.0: 0.128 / 2.49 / 2.62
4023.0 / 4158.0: 0.132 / 2.66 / 2.64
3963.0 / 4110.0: 0.126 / 2.49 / 2.57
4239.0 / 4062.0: 0.133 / 2.63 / 2.68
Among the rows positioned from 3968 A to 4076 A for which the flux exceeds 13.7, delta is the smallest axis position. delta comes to 3984.0 A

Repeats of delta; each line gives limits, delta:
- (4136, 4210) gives 4137.0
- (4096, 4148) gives 4131.0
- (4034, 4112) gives 4035.0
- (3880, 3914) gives 3909.0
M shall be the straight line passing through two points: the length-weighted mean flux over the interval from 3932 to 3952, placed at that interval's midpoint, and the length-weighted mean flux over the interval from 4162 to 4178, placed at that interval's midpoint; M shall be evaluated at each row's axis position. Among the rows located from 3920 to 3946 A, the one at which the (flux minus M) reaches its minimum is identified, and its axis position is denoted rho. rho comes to 3933.0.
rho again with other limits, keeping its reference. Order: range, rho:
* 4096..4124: 4101.0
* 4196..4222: 4200.0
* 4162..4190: 4173.0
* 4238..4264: 4251.0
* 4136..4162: 4152.0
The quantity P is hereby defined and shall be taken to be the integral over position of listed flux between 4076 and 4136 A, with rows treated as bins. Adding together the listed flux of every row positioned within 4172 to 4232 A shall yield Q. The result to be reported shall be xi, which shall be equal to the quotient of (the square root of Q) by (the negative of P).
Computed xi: -0.0215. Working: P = 773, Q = 277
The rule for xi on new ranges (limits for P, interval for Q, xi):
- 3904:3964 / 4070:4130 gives -0.0204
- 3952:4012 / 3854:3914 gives -0.0209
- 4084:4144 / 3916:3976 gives -0.0202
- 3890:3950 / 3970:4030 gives -0.0215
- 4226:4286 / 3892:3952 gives -0.0196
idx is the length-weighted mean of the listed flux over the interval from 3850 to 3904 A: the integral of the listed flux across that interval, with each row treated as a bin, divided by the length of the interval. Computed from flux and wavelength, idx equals 13.1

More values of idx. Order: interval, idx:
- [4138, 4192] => 14.0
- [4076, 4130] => 12.8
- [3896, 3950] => 13.1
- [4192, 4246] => 13.7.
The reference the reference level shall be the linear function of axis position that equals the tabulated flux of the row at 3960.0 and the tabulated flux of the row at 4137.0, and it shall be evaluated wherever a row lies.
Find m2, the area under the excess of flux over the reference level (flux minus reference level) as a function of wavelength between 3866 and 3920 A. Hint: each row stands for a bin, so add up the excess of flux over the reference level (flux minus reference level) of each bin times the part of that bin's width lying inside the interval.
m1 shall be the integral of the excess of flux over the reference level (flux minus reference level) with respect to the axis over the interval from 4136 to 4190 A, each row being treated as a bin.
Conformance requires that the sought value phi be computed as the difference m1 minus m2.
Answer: 5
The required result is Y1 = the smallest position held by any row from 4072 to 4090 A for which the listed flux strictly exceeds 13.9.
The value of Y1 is 4074.0 A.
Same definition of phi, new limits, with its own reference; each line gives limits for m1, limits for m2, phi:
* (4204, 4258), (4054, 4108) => 10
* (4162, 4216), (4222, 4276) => 22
